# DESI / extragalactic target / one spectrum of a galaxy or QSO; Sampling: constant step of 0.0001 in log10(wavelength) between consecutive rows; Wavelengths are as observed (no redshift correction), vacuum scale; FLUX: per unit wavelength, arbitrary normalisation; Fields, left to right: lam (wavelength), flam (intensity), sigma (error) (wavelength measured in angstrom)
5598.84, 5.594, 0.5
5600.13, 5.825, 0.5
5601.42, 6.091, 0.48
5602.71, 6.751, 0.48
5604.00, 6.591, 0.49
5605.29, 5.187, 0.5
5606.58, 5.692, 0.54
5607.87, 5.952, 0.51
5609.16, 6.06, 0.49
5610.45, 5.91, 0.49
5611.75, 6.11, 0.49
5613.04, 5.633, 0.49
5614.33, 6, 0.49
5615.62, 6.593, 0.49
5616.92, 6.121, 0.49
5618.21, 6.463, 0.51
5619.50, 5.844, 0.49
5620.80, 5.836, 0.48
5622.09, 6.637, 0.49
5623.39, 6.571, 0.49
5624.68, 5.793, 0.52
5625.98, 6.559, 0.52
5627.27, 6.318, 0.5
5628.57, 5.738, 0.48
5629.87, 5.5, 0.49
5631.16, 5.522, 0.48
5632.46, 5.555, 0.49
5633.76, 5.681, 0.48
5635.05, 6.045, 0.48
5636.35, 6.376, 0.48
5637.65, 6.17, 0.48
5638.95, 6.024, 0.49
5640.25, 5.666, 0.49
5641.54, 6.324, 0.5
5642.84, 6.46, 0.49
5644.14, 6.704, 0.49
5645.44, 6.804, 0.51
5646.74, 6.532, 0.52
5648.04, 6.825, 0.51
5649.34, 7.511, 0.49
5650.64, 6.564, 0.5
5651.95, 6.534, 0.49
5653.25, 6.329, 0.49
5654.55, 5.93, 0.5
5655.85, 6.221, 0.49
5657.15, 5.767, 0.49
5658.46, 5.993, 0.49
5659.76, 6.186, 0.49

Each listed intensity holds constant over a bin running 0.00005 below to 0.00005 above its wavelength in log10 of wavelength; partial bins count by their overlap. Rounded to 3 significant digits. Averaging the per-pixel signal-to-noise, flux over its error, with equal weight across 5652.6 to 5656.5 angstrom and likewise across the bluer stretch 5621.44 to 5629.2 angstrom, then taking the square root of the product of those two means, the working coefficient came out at 12.5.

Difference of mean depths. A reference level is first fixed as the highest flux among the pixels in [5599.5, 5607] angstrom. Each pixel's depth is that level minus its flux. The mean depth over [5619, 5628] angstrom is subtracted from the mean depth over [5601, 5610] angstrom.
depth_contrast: 0.2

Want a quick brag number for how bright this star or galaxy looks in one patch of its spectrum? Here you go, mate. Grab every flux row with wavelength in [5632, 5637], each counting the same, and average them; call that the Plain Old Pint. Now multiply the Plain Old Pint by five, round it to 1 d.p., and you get 29.6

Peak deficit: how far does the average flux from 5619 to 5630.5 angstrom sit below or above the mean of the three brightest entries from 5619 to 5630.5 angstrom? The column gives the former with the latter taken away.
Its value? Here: -0.50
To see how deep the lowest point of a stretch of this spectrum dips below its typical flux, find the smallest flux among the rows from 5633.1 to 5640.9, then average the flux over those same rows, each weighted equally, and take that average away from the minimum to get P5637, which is -0.33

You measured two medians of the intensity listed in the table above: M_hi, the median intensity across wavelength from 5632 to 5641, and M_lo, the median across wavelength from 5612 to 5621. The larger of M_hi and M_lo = 6.0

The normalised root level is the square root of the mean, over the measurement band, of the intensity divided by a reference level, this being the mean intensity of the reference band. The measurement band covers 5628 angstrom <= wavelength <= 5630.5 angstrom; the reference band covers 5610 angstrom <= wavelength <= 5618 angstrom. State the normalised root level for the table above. 0.96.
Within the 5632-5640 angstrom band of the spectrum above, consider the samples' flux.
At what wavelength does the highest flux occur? 5636.35 angstrom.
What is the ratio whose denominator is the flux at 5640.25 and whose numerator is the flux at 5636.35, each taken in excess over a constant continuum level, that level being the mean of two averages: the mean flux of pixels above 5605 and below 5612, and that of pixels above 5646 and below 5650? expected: 0.0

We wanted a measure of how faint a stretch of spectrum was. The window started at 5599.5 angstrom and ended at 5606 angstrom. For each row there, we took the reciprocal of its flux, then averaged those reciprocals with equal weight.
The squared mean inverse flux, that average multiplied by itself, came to 0.0275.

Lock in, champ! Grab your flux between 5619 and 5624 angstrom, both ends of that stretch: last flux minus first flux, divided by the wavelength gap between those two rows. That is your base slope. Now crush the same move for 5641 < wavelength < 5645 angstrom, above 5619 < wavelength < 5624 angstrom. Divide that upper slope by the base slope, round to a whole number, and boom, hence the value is 1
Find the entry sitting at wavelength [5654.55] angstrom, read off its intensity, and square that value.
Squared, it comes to 35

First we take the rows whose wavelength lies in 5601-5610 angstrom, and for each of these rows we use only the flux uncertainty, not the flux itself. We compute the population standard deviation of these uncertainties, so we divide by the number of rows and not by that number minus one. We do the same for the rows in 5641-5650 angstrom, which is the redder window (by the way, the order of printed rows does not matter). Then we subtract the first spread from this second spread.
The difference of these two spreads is -0.0083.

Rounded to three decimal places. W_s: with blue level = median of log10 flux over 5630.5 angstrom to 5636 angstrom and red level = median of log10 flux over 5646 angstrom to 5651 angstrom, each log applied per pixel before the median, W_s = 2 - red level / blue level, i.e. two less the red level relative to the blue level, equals 0.898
